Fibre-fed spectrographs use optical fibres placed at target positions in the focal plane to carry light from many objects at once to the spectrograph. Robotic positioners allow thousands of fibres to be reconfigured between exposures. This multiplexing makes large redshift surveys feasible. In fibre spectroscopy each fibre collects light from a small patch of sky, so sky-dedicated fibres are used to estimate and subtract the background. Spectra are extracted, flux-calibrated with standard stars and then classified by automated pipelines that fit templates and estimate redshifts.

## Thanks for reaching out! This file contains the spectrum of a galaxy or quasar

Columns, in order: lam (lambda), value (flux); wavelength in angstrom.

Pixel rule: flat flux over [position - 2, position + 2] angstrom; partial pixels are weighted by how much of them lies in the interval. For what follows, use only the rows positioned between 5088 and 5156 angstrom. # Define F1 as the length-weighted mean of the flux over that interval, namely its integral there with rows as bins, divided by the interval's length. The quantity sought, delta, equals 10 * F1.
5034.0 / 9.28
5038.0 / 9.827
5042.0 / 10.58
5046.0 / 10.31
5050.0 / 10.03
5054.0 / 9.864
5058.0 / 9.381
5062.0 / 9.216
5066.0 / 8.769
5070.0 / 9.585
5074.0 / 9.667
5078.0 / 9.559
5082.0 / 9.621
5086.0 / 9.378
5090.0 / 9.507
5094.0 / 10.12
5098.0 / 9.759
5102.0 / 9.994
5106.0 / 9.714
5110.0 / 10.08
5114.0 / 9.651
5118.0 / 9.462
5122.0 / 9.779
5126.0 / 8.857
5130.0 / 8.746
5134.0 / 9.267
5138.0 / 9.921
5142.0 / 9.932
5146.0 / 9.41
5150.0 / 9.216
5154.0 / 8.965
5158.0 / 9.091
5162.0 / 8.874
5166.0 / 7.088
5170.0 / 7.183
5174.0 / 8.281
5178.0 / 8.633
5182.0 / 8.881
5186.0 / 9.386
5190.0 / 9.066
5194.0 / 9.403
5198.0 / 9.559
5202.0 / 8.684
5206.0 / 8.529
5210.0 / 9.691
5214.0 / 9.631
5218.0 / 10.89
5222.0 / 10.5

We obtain 96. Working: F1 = 9.55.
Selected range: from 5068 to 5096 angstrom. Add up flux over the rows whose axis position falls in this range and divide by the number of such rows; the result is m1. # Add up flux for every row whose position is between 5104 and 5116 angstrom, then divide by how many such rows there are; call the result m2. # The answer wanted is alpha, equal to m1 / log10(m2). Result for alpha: 9.71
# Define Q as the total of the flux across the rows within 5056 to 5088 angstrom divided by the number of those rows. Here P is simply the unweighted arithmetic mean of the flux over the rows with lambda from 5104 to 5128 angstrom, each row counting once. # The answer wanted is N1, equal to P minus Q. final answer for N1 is 0.19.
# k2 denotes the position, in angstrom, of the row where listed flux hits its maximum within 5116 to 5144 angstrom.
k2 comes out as 5142.0 angstrom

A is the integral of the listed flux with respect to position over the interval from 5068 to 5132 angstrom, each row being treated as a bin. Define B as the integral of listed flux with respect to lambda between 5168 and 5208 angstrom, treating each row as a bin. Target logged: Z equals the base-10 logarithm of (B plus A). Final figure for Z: 2.98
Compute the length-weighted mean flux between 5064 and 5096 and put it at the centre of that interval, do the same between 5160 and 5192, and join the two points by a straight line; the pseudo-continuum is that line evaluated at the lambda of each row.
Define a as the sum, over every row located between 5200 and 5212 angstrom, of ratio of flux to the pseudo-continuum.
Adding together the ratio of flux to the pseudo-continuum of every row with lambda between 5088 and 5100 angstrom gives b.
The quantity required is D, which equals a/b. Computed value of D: 1.06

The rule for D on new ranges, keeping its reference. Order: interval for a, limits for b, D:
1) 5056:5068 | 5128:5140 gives 0.90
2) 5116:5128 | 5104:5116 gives 0.97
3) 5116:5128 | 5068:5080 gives 1.03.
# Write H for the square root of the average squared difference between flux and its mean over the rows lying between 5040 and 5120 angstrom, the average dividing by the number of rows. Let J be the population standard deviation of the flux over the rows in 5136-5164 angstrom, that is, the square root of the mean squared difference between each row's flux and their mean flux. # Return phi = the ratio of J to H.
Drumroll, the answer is 1.01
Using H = 0.40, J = 0.40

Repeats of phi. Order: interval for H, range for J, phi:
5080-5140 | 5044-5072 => 1.24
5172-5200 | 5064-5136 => 0.92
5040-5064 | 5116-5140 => 0.91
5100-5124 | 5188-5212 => 2.10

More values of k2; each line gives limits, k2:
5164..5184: 5182.0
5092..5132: 5094.0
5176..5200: 5198.0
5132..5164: 5142.0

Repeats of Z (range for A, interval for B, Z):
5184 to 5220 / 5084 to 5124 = 2.86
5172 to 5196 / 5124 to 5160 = 2.74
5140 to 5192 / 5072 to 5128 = 3.00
